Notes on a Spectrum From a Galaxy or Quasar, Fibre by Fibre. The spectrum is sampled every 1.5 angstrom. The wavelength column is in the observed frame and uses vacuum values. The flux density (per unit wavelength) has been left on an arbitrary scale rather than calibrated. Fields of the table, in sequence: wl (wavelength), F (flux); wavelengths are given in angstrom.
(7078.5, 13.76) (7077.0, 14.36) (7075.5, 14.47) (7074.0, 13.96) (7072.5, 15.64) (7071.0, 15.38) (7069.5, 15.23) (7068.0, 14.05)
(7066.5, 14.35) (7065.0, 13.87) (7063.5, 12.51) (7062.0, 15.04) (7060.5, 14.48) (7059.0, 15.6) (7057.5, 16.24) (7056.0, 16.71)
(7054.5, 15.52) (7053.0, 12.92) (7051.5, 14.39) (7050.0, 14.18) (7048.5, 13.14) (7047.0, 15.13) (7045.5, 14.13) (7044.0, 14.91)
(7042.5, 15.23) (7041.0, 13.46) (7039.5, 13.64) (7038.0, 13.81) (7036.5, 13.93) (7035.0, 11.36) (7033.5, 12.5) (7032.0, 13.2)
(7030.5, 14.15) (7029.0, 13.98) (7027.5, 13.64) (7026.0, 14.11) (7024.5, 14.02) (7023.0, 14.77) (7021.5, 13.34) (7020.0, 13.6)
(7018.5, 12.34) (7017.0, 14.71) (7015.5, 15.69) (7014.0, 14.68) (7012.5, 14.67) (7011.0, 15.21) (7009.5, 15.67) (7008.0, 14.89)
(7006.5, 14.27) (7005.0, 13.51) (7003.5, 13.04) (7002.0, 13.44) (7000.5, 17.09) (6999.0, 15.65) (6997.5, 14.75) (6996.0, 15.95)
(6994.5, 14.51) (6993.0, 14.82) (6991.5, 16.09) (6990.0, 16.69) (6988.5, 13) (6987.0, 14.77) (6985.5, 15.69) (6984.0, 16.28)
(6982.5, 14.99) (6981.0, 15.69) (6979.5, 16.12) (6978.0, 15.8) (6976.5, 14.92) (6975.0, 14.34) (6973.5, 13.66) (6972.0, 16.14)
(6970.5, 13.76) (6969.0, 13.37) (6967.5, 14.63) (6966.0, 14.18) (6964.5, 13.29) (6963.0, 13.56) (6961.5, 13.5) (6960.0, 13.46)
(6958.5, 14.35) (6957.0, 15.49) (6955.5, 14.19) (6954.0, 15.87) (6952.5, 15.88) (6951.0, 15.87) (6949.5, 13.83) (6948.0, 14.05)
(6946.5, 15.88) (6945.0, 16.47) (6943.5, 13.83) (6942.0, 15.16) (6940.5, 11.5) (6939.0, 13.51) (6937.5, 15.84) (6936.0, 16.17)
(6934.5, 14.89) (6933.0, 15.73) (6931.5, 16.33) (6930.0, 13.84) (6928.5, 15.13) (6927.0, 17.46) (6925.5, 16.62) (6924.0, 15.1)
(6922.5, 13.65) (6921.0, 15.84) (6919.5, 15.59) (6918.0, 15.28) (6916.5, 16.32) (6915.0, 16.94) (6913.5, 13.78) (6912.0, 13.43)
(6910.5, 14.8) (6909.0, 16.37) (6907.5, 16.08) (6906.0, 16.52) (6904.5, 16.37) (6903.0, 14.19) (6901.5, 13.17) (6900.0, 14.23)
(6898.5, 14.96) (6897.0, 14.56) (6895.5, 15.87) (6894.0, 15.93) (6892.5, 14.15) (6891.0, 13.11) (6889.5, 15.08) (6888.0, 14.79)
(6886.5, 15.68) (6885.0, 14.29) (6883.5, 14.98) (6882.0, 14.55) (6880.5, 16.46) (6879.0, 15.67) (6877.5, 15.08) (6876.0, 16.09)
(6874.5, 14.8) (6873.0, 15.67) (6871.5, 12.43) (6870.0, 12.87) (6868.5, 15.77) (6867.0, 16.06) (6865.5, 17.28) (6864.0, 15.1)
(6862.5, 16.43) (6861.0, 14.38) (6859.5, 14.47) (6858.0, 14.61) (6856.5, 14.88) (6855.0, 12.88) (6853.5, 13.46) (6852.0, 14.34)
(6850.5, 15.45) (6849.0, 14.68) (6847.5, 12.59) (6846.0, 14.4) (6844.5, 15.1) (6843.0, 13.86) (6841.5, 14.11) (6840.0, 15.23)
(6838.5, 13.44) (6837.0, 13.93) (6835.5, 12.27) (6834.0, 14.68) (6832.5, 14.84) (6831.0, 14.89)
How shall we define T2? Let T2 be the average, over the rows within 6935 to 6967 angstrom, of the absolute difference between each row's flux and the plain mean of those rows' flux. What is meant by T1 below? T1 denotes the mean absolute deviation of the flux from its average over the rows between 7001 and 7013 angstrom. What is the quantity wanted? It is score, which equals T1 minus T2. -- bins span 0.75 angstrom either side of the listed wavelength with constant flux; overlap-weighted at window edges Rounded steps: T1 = 0.77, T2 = 1.1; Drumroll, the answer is -0.3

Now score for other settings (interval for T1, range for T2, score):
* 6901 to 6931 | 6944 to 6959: 0.2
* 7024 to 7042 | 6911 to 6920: -0.5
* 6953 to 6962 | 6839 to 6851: 0.1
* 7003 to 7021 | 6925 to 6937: 0.0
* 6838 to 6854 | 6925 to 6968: -0.4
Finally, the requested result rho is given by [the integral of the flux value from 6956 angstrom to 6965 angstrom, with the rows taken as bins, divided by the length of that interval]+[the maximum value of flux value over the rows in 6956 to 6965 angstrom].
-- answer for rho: 29.5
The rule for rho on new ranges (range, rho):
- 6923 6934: 33.1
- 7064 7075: 30.2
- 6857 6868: 32.7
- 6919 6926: 31.9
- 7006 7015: 30.6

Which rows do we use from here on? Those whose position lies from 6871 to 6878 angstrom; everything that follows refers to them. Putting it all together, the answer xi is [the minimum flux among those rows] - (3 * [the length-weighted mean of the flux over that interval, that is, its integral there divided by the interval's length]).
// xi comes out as -32.2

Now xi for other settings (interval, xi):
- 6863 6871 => -33.2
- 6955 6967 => -28.7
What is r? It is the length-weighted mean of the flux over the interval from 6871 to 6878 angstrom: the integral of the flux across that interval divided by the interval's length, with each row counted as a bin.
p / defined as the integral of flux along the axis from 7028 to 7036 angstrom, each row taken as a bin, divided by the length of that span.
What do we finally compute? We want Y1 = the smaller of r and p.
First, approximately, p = 13.1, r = 14.9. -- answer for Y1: 13.1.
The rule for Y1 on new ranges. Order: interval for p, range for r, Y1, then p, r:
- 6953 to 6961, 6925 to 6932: 14.7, 14.7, 15.8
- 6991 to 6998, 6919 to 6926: 15.2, 15.2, 15.3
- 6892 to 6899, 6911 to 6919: 15.1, 15.1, 15.2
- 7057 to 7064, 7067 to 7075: 14.8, 14.8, 14.8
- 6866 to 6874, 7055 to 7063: 14.7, 14.7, 15.5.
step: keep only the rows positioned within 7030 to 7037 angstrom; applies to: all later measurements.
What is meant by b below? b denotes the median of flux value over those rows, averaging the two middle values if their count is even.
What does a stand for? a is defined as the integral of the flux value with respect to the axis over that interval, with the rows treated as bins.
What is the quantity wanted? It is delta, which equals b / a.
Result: 0.15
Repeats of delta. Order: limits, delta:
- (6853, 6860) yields 0.15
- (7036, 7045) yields 0.11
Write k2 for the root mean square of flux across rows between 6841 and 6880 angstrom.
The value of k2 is 14.8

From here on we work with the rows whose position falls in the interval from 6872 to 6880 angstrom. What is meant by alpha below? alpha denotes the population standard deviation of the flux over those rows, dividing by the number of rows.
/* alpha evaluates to 0.46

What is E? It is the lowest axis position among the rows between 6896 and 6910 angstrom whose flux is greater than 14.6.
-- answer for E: 6898.5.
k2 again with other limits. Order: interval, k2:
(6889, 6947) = 15.2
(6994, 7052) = 14.3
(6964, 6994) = 15.0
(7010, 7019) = 14.6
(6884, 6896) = 14.9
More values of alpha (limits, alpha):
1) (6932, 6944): 1.46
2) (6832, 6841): 1.00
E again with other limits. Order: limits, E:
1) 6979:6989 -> 6979.5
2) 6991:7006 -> 6991.5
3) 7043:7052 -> 7044.0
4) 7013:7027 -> 7014.0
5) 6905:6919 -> 6906.0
